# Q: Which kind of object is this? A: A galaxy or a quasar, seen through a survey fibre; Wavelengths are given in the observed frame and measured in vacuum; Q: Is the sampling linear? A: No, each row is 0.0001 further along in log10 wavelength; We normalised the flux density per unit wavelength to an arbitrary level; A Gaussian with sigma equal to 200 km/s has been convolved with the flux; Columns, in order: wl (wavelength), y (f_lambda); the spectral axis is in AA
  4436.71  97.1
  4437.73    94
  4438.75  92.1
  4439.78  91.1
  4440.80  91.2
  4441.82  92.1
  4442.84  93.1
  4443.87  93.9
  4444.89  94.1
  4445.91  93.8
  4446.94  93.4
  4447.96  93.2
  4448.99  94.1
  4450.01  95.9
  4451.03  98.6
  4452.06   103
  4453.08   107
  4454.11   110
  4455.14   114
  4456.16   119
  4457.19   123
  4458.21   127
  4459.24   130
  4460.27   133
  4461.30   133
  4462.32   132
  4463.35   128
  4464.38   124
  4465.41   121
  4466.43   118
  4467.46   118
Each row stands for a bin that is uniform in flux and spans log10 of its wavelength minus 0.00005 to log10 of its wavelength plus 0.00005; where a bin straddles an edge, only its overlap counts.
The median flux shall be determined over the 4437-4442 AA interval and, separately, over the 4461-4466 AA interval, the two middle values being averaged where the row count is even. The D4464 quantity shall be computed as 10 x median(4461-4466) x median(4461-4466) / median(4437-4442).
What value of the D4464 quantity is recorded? 1779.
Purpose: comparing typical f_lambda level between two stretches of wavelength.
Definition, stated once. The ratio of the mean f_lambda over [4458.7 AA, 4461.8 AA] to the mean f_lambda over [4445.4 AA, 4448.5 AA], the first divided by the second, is 1.41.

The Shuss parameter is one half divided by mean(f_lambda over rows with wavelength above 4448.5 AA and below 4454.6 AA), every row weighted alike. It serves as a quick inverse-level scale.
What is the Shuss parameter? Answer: 0.0049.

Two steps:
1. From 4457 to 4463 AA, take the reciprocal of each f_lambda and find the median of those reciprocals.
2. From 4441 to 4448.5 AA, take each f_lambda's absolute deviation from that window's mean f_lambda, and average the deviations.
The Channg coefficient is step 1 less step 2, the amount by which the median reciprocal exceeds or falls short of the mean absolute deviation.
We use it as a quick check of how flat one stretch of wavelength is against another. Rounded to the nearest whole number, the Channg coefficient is 0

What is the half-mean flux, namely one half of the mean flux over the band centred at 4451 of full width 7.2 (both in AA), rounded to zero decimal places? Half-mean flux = 50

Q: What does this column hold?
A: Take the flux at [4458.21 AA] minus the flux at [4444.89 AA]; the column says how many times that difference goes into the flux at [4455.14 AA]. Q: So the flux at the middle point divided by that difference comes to 3.5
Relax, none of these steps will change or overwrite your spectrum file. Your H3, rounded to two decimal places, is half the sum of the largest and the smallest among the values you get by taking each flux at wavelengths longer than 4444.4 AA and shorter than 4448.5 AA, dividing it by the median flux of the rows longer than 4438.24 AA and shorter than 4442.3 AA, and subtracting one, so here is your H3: 0.02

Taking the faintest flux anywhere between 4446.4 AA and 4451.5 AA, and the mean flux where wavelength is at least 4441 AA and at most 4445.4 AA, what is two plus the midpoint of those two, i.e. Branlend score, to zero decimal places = 95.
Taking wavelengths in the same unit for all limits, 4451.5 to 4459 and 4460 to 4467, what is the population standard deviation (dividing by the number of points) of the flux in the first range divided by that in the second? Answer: 1.43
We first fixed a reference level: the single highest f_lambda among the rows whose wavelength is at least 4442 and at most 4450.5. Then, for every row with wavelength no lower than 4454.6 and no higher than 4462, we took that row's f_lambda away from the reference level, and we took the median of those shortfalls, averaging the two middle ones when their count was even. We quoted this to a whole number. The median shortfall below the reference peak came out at -31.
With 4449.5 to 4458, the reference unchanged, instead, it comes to -13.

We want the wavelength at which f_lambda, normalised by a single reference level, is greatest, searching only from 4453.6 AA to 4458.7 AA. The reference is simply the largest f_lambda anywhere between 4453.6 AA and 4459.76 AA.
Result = 4458.21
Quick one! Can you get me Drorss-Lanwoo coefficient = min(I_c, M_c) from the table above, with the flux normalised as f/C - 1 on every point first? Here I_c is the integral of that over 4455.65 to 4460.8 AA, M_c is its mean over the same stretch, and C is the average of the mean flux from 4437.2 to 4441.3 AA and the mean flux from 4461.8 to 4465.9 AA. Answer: 0.2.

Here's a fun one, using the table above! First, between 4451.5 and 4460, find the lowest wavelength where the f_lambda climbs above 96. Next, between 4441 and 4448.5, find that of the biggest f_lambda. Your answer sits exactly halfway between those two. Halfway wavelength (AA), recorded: 4448.5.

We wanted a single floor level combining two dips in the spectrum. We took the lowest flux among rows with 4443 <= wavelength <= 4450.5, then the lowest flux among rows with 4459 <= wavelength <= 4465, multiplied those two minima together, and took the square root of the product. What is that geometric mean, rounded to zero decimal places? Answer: 108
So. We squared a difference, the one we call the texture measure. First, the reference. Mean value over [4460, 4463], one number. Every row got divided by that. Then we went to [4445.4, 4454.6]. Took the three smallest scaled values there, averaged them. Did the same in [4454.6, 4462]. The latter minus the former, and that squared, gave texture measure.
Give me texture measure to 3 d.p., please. 0.036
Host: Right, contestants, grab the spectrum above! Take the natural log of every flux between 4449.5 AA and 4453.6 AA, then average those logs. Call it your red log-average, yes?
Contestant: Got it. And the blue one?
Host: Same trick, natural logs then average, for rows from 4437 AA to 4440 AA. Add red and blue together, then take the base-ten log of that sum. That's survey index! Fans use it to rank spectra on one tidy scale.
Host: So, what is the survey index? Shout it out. 0.961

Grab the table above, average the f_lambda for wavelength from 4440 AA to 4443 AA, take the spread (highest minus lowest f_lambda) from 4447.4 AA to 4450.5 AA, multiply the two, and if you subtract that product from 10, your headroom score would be -239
